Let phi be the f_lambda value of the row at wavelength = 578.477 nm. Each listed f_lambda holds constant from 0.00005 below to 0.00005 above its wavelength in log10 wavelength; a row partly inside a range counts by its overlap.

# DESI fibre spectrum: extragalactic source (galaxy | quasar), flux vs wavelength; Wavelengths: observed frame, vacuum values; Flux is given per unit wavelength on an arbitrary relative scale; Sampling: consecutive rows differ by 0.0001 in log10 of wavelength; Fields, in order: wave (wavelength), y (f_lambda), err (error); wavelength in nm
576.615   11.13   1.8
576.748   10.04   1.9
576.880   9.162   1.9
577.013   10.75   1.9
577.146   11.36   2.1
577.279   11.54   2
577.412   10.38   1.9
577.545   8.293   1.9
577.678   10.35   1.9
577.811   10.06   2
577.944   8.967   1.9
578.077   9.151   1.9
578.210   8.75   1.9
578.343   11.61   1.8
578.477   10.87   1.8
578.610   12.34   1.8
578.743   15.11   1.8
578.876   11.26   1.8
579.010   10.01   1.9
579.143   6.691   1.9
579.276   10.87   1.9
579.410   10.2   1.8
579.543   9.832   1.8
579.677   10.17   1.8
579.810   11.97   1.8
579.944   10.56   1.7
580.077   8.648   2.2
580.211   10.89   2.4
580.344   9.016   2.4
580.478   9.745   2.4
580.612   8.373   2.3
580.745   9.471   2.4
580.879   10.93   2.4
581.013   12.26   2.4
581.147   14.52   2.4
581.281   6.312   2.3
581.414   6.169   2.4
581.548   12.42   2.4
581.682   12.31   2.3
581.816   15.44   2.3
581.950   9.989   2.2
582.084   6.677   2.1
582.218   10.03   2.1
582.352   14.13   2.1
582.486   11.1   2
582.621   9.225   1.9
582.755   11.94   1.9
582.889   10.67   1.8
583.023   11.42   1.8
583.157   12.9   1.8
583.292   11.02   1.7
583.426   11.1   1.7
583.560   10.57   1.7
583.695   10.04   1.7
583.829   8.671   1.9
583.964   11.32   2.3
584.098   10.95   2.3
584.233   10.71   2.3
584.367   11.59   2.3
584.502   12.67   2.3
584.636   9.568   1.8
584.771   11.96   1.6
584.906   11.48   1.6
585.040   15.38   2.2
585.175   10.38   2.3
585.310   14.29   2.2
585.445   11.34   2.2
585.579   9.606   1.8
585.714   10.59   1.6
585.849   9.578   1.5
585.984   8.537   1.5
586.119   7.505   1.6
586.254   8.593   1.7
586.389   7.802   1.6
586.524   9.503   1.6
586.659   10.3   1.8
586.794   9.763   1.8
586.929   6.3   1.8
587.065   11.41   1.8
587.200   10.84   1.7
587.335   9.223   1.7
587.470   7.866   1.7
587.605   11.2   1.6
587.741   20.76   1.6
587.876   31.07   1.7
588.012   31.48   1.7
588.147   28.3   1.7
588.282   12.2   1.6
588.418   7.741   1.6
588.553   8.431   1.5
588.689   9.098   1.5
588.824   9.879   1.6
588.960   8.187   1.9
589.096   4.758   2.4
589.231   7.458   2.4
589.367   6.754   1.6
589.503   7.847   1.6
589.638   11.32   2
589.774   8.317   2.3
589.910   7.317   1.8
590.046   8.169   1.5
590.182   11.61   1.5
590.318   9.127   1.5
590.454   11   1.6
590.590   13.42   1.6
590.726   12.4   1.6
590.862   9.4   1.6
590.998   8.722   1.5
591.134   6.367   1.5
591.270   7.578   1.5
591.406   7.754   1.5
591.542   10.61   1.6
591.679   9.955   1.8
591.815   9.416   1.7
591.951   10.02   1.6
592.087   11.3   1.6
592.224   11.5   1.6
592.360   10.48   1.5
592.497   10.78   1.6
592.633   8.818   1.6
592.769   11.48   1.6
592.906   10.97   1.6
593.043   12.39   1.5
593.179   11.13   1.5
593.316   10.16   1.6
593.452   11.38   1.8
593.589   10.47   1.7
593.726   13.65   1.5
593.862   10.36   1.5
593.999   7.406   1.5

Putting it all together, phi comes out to 10.87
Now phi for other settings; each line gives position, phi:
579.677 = 10.17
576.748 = 10.04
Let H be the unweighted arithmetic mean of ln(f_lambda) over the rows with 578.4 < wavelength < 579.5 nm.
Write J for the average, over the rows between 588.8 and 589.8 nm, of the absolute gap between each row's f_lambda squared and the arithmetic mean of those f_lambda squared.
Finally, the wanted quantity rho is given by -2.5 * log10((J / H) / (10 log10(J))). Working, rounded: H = 2.37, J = 22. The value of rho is 0.39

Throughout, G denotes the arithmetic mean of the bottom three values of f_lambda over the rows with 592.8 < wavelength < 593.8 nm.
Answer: 10.5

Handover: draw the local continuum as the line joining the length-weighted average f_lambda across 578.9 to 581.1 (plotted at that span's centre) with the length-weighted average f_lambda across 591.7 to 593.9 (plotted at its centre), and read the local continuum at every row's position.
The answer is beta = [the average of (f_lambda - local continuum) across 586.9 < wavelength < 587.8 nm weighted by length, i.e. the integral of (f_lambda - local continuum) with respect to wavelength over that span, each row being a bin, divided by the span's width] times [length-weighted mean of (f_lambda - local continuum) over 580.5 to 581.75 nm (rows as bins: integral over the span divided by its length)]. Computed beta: 0.1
